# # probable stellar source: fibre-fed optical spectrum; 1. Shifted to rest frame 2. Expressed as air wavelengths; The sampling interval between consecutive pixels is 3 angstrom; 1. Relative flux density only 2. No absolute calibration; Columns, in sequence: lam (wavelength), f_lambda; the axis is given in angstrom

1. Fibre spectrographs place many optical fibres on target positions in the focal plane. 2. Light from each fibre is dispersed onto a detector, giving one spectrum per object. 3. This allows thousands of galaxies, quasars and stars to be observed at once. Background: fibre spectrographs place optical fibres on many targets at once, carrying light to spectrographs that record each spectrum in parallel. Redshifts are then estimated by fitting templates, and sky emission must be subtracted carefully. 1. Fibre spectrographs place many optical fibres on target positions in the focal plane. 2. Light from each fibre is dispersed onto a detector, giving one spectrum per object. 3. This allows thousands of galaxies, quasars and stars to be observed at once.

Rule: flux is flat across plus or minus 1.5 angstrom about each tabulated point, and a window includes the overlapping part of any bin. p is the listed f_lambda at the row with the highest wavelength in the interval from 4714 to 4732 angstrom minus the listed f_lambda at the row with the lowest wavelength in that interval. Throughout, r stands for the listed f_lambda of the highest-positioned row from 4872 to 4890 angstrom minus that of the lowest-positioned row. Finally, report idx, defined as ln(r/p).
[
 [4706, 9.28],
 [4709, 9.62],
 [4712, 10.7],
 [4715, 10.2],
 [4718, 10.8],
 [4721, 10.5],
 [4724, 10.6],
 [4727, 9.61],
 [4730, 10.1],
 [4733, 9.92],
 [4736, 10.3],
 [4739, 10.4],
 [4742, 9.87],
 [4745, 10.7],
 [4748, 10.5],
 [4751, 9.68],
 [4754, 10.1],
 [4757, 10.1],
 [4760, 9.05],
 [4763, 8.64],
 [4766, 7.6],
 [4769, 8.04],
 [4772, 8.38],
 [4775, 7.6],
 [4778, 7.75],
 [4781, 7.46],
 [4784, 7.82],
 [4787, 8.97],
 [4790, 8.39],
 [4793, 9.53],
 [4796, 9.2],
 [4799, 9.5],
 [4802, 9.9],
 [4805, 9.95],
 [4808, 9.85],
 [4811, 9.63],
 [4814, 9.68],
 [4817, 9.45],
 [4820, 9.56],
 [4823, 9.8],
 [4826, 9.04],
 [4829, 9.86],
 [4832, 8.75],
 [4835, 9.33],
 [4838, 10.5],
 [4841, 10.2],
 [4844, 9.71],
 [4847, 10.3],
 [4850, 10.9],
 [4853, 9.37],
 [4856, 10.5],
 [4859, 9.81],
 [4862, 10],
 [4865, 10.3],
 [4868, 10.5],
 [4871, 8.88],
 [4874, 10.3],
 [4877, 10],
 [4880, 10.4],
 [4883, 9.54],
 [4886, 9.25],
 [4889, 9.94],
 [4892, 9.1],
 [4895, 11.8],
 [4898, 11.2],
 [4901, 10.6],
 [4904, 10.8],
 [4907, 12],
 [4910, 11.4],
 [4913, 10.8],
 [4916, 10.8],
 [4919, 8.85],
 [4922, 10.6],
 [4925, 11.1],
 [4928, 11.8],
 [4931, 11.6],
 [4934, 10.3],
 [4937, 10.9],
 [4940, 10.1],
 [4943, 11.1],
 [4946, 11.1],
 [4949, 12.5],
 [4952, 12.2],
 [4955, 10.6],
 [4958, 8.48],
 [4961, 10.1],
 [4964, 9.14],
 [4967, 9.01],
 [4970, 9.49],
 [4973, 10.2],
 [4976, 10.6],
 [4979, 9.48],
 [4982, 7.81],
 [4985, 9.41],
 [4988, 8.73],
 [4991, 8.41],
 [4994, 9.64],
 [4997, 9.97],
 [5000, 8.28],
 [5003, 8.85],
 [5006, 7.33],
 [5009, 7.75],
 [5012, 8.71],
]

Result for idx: 1.3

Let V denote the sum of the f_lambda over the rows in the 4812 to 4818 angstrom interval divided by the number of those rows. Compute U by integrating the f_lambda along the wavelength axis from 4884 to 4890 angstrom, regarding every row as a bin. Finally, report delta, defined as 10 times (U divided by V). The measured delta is 60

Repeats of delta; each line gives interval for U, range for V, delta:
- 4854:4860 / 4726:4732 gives 62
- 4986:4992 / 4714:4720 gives 49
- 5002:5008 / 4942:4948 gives 43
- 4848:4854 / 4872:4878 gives 60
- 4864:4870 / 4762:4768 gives 76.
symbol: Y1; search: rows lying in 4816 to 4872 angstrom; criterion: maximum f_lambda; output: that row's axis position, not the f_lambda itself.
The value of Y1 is 4850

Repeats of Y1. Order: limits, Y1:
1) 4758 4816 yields 4805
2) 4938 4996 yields 4949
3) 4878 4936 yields 4907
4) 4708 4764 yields 4718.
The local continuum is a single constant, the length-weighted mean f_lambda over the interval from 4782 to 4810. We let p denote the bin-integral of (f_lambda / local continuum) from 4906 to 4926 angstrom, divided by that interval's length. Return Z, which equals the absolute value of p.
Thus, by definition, 1.17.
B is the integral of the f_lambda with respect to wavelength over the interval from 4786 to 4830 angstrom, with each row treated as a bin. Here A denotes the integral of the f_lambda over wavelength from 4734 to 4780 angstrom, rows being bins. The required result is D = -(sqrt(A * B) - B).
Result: -4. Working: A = 425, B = 418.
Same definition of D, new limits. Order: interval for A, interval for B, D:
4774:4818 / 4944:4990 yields 31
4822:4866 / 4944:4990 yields 11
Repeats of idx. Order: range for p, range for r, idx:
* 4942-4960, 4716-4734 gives -1.1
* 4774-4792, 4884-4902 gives 0.5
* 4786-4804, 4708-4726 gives 0.1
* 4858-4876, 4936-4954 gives 1.0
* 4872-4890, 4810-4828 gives 0.5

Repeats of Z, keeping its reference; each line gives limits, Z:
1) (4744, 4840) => 1.00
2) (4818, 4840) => 1.04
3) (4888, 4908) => 1.17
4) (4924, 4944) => 1.19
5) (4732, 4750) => 1.12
